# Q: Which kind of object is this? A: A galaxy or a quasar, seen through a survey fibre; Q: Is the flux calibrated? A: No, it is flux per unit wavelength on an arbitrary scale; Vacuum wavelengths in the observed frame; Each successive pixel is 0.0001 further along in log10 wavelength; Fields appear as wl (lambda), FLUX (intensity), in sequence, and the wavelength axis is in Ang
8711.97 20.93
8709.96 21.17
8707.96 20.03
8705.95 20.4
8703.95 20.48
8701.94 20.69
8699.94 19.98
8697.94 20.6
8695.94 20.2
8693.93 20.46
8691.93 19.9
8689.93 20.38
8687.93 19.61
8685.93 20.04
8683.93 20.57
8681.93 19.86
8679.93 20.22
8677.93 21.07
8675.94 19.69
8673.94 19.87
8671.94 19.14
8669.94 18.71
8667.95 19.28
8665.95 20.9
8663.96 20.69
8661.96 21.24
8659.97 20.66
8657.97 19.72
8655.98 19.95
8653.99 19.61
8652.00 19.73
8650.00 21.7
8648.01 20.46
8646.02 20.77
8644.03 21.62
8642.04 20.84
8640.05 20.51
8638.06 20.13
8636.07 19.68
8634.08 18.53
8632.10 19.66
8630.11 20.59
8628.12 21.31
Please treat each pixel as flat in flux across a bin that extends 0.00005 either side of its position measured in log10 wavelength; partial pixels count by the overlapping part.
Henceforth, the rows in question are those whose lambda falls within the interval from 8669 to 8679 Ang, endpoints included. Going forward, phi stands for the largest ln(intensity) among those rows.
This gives 3.05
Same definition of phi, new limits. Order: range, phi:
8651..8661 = 3.03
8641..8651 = 3.08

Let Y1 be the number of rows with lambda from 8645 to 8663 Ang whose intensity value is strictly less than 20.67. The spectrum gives 6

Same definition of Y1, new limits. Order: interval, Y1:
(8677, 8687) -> 4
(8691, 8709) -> 8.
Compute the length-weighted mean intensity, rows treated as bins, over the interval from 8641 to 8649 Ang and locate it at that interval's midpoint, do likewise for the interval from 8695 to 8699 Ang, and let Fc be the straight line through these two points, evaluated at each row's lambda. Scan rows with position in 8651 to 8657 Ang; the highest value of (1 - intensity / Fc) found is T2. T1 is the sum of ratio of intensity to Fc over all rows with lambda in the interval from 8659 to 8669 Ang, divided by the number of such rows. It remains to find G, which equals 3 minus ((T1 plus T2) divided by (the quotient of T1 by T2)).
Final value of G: 2.94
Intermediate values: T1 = 0.991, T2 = 0.06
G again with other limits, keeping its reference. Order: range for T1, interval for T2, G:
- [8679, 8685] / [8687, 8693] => 2.95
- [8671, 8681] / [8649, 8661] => 2.94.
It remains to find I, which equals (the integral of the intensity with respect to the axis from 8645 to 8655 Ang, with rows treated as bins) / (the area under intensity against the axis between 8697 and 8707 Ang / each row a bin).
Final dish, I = 1.0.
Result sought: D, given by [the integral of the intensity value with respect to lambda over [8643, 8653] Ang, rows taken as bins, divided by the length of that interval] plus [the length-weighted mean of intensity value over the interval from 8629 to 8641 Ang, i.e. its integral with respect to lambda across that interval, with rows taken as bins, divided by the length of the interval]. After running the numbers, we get 40.7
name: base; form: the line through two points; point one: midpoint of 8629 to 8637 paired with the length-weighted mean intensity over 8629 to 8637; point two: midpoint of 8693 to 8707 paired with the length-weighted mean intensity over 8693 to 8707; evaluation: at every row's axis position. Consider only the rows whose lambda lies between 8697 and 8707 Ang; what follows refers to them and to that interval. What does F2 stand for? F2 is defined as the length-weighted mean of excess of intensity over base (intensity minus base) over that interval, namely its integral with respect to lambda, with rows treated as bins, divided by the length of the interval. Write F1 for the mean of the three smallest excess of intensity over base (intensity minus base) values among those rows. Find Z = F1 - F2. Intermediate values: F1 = -0.14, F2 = 0.01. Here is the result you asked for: -0.2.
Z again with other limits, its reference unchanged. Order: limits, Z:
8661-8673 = -1.0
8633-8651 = -1.0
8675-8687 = -0.4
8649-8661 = -0.5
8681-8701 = -0.4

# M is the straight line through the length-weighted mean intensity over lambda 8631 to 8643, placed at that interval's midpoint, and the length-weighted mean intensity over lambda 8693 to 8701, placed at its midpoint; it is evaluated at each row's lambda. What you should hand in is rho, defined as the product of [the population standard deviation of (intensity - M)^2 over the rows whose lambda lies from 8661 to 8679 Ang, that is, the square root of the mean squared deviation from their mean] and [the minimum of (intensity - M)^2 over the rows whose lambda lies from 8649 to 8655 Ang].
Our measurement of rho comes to 0.04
